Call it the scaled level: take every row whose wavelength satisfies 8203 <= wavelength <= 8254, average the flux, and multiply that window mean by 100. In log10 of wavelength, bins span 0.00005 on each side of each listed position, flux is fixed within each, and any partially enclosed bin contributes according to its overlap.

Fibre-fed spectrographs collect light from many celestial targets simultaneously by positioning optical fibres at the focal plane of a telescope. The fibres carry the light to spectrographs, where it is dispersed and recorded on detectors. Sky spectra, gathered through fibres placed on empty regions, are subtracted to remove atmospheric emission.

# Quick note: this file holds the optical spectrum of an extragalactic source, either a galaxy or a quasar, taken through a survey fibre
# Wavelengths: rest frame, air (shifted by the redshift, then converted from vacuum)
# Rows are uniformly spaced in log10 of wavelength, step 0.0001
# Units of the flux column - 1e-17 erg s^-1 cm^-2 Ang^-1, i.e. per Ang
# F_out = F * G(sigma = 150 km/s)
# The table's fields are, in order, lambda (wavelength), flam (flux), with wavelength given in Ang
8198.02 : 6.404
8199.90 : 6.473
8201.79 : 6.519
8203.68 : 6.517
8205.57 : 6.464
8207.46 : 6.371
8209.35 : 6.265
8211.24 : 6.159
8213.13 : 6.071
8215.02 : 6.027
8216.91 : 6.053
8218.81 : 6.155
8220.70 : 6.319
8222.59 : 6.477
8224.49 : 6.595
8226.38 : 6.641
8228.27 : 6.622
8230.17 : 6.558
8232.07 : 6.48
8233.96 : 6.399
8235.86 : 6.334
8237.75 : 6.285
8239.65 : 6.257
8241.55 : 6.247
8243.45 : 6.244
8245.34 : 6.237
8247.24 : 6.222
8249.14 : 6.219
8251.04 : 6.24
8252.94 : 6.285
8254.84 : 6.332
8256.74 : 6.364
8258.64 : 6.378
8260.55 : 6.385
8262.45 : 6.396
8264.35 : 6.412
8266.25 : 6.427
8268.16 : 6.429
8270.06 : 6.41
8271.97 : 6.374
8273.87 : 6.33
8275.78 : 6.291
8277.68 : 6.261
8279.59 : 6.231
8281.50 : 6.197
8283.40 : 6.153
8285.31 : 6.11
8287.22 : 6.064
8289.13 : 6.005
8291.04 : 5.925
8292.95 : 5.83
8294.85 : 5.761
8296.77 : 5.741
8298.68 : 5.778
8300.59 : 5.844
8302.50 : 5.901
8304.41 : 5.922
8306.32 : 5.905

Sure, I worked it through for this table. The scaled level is 632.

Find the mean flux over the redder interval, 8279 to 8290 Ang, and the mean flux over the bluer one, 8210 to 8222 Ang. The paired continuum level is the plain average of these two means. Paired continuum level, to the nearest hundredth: 6.13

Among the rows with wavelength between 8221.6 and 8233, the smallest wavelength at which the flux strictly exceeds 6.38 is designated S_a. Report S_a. 8222.59 Ang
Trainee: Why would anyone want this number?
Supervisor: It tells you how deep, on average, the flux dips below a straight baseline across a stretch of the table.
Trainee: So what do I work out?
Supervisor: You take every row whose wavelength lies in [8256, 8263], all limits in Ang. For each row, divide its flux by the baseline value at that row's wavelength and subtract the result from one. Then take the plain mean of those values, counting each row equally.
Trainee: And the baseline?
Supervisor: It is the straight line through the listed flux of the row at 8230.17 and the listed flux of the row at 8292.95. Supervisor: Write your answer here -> -0.026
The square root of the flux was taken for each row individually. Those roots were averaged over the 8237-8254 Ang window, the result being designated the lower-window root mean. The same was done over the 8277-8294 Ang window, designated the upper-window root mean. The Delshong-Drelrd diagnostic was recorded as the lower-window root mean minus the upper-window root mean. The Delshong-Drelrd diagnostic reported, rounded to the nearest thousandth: 0.033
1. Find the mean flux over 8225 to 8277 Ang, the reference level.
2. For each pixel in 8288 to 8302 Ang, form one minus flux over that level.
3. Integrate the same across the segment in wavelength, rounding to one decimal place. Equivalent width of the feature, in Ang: 1.1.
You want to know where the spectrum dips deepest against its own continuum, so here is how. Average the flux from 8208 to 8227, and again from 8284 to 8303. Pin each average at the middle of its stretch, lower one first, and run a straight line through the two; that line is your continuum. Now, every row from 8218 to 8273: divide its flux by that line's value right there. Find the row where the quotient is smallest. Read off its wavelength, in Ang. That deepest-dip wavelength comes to 8218.81 Ang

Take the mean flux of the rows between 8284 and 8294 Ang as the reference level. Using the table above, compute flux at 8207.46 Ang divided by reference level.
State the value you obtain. 1.06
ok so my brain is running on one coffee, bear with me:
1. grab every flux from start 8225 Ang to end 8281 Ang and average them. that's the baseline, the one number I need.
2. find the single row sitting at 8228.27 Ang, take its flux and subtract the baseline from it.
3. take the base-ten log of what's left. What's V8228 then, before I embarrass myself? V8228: -0.6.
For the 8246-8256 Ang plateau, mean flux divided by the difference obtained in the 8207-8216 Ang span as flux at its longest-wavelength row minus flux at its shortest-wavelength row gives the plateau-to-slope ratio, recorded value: -18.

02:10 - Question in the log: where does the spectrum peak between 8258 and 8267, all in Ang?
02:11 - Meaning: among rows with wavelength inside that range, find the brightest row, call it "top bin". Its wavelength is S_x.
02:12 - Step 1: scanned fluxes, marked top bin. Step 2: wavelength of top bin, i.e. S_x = 8266.25 Ang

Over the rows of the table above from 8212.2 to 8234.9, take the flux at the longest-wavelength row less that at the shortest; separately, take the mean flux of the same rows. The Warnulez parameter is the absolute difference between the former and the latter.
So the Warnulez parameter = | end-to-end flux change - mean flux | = 6.0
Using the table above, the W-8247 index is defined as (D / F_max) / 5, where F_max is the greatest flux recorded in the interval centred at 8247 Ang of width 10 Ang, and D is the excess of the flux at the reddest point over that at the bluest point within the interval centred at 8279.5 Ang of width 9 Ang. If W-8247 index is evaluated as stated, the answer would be -0.004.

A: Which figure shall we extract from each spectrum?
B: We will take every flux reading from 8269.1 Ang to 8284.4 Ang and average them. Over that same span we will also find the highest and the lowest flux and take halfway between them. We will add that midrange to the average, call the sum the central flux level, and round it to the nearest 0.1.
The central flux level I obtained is 12.6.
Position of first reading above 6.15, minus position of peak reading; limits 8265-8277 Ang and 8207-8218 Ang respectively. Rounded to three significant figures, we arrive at 58.8 Ang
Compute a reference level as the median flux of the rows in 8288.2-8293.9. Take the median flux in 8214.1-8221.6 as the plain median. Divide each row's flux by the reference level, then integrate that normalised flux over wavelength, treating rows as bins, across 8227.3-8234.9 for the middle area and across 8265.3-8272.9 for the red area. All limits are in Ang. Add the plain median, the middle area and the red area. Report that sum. 22.7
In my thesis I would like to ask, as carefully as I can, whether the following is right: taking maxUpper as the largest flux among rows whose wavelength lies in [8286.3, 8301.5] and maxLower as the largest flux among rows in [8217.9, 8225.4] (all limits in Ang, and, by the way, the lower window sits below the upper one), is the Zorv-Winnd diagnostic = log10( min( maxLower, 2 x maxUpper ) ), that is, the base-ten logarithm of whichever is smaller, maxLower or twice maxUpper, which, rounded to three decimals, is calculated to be 0.819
